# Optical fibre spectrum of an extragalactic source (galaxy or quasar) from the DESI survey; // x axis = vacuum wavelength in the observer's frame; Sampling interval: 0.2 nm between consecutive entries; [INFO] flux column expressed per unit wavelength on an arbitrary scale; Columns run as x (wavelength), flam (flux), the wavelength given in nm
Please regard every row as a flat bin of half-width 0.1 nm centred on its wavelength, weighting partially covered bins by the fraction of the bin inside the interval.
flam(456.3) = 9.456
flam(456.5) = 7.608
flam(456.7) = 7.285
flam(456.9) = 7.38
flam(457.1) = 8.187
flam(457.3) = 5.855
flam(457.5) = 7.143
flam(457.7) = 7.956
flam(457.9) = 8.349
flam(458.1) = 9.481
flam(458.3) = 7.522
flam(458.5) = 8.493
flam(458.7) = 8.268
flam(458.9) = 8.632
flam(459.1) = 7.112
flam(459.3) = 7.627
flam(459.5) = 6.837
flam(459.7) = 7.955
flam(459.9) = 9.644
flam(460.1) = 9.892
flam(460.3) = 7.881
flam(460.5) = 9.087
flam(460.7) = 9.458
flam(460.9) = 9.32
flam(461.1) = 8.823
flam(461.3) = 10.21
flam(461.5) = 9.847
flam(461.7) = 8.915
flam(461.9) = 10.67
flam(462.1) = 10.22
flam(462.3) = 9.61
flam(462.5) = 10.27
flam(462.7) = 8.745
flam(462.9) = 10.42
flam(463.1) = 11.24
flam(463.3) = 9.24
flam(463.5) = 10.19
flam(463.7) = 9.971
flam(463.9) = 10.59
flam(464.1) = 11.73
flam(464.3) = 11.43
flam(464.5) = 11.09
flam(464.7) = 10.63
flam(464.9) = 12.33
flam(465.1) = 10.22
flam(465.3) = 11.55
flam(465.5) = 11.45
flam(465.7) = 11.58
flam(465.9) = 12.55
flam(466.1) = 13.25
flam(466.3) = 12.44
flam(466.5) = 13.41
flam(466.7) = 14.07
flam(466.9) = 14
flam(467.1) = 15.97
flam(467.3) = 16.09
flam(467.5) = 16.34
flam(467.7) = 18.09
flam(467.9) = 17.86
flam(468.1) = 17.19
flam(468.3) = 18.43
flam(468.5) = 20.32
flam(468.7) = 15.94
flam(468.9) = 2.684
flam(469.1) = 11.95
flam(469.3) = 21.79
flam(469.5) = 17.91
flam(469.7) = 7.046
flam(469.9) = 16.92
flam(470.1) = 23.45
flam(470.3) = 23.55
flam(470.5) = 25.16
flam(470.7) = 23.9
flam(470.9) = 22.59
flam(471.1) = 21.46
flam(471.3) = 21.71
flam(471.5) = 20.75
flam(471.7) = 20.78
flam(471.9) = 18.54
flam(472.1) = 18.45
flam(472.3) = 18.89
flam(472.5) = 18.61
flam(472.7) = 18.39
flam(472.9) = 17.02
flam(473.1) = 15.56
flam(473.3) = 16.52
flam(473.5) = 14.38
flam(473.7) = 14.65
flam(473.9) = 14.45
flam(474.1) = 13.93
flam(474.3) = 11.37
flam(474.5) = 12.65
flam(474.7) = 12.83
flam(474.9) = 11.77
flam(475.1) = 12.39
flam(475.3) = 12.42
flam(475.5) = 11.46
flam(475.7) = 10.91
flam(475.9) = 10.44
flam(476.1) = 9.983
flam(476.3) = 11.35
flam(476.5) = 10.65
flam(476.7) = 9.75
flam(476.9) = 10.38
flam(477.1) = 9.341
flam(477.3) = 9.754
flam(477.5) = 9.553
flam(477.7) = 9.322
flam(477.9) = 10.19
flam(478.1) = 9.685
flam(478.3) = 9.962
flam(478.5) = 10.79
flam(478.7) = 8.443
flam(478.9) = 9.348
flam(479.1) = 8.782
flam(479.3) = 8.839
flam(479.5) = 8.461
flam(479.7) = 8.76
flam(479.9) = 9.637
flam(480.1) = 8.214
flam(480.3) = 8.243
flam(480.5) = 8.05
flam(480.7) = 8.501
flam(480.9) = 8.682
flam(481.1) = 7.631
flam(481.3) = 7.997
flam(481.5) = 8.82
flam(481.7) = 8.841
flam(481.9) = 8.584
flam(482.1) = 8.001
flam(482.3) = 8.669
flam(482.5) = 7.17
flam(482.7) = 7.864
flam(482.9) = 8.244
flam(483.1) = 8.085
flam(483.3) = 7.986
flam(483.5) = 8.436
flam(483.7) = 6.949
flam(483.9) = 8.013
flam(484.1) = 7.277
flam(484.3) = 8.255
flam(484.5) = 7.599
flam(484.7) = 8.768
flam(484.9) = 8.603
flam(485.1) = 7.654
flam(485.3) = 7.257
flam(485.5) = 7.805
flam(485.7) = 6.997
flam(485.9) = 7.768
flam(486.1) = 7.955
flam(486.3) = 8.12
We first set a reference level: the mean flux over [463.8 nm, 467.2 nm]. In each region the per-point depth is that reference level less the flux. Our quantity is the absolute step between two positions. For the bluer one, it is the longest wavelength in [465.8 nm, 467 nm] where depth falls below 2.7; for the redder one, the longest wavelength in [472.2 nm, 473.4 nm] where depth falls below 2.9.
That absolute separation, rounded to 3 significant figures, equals 6.40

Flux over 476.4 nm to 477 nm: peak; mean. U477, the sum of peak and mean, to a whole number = 21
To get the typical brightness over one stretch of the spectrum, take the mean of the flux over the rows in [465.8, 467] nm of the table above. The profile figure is 13.3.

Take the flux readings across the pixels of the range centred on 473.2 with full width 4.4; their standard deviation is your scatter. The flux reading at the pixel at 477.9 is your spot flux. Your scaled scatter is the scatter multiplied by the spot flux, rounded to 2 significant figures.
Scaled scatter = 34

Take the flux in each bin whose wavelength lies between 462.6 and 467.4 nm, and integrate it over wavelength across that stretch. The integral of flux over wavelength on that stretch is 57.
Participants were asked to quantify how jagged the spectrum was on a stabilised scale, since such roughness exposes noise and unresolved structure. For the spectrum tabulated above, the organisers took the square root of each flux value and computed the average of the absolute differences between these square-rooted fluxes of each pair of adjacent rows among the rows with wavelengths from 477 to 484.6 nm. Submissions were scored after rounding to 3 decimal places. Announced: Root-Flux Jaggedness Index 0.106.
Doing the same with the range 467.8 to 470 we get 0.981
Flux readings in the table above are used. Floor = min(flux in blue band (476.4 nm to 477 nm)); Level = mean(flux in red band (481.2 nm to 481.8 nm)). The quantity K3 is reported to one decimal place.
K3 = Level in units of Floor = 0.9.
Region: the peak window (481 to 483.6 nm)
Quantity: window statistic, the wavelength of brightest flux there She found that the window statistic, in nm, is 481.7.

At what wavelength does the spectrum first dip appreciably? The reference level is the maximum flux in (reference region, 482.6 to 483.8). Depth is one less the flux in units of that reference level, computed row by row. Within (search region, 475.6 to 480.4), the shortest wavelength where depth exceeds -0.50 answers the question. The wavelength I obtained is 475.7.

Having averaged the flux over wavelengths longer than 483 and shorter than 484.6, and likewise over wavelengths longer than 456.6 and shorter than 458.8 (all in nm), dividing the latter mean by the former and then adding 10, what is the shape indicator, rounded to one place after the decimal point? 11.0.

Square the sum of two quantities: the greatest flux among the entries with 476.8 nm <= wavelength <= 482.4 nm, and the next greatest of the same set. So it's 448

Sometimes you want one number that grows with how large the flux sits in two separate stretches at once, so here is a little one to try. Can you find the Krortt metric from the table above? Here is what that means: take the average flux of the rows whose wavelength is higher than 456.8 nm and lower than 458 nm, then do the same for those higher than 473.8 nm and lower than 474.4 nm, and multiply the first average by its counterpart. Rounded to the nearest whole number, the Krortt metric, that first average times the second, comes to 99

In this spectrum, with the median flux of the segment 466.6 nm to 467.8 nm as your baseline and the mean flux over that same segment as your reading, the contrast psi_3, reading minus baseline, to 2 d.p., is -0.27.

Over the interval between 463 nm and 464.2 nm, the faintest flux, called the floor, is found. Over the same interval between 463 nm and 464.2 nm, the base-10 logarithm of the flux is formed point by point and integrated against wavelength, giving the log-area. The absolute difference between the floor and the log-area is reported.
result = 8.0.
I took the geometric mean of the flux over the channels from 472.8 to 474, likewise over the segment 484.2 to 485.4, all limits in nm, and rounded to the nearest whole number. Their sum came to 23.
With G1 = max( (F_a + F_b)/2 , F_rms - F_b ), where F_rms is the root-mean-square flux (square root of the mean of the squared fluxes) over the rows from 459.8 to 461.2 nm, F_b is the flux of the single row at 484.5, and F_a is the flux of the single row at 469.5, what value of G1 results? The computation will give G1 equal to 12.8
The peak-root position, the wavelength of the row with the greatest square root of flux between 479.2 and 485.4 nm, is 479.9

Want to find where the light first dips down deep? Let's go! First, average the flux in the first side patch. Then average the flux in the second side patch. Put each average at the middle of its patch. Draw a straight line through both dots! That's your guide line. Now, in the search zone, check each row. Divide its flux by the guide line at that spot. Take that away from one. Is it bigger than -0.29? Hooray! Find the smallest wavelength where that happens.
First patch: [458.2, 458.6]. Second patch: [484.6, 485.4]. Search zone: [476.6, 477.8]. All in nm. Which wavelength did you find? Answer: 476.7 nm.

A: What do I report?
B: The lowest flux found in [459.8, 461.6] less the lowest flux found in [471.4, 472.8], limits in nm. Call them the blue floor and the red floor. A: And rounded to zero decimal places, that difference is -11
